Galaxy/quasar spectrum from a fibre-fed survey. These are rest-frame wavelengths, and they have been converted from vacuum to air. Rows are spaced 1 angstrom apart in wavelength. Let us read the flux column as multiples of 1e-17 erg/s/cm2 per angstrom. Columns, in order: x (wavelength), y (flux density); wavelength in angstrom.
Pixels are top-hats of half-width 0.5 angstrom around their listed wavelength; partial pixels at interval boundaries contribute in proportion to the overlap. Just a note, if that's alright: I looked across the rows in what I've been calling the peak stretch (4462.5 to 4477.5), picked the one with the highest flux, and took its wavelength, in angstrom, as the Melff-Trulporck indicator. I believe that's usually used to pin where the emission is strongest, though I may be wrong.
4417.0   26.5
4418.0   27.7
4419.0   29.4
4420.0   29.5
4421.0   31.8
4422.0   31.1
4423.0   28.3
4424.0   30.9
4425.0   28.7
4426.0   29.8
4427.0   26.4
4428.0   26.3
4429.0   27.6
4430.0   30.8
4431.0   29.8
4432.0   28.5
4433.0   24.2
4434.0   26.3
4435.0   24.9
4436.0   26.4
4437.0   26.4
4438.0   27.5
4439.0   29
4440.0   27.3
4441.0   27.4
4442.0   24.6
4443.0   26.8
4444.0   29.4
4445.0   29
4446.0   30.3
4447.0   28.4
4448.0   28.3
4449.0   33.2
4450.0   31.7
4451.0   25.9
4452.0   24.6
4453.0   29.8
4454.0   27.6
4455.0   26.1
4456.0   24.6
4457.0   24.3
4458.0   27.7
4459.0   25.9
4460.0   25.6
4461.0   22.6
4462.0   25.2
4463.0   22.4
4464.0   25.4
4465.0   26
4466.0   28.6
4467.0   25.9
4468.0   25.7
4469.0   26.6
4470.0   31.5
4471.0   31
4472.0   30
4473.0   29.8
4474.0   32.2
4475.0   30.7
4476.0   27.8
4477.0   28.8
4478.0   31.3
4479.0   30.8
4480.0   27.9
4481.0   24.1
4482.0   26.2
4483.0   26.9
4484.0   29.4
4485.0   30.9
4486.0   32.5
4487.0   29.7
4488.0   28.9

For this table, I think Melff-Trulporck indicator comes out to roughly 4474.0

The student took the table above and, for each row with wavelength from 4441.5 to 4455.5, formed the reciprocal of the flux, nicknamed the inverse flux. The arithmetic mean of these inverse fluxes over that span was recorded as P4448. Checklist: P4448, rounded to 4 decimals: 0.0356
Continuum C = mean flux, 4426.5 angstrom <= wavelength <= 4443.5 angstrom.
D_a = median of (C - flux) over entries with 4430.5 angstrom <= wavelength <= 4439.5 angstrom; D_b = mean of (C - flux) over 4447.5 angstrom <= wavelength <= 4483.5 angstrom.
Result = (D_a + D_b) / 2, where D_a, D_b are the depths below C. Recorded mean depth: 0.1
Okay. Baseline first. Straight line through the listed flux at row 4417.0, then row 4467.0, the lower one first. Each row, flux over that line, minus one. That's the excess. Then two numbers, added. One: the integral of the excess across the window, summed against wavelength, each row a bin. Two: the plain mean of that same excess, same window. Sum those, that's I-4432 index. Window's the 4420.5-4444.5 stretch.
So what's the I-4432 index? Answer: 1.5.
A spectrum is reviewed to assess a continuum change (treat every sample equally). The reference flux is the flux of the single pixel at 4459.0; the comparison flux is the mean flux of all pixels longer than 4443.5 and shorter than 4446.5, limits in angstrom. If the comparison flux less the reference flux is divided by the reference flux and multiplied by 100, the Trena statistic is 14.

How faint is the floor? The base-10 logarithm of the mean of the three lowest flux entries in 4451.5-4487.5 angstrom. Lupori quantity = 1.362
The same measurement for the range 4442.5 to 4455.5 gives 1.407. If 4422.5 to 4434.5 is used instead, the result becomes 1.408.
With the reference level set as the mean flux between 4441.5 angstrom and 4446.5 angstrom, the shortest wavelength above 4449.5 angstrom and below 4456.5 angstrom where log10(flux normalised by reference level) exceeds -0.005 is 4450.0 angstrom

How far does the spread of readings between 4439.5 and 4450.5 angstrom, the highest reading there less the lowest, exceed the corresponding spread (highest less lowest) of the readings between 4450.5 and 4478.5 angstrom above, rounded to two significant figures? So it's -1.2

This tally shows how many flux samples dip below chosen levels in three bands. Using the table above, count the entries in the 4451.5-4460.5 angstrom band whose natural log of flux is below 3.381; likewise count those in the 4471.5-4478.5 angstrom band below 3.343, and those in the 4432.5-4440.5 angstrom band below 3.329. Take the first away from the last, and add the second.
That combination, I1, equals 0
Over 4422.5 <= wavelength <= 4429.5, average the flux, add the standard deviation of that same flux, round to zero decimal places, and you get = 30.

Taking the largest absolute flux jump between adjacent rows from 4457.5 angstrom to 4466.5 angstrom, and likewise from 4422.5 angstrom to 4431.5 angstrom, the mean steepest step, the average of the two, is 3.20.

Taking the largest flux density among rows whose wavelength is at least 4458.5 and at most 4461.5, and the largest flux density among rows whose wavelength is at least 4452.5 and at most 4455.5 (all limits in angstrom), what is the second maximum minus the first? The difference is 3.9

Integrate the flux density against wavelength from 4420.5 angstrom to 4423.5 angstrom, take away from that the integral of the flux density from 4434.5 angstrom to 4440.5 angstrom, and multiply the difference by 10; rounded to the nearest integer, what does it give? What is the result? -703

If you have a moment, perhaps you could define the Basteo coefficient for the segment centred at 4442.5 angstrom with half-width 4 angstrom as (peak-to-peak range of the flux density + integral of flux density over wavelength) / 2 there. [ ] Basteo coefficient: 115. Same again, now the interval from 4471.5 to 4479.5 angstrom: 123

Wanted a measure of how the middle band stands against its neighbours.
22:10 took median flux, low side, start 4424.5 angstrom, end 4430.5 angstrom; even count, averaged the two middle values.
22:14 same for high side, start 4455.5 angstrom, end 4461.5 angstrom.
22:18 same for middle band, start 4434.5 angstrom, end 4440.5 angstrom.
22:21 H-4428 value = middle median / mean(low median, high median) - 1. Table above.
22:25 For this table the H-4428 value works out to 0.01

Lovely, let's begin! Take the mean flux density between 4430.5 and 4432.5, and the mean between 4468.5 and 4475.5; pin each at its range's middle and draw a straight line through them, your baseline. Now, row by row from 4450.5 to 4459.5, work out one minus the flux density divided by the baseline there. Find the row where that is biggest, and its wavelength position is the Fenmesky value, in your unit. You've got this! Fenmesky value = 4457.0 angstrom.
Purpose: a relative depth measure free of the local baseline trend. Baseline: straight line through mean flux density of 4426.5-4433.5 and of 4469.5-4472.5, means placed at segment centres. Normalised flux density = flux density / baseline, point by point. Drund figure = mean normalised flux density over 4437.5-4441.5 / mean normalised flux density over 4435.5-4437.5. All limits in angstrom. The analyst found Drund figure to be 1.04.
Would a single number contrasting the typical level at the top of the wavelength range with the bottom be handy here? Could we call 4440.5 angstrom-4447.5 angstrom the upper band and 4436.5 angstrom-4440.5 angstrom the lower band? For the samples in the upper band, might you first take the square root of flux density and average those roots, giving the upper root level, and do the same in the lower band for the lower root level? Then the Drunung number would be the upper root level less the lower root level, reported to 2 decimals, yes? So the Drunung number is 0.04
